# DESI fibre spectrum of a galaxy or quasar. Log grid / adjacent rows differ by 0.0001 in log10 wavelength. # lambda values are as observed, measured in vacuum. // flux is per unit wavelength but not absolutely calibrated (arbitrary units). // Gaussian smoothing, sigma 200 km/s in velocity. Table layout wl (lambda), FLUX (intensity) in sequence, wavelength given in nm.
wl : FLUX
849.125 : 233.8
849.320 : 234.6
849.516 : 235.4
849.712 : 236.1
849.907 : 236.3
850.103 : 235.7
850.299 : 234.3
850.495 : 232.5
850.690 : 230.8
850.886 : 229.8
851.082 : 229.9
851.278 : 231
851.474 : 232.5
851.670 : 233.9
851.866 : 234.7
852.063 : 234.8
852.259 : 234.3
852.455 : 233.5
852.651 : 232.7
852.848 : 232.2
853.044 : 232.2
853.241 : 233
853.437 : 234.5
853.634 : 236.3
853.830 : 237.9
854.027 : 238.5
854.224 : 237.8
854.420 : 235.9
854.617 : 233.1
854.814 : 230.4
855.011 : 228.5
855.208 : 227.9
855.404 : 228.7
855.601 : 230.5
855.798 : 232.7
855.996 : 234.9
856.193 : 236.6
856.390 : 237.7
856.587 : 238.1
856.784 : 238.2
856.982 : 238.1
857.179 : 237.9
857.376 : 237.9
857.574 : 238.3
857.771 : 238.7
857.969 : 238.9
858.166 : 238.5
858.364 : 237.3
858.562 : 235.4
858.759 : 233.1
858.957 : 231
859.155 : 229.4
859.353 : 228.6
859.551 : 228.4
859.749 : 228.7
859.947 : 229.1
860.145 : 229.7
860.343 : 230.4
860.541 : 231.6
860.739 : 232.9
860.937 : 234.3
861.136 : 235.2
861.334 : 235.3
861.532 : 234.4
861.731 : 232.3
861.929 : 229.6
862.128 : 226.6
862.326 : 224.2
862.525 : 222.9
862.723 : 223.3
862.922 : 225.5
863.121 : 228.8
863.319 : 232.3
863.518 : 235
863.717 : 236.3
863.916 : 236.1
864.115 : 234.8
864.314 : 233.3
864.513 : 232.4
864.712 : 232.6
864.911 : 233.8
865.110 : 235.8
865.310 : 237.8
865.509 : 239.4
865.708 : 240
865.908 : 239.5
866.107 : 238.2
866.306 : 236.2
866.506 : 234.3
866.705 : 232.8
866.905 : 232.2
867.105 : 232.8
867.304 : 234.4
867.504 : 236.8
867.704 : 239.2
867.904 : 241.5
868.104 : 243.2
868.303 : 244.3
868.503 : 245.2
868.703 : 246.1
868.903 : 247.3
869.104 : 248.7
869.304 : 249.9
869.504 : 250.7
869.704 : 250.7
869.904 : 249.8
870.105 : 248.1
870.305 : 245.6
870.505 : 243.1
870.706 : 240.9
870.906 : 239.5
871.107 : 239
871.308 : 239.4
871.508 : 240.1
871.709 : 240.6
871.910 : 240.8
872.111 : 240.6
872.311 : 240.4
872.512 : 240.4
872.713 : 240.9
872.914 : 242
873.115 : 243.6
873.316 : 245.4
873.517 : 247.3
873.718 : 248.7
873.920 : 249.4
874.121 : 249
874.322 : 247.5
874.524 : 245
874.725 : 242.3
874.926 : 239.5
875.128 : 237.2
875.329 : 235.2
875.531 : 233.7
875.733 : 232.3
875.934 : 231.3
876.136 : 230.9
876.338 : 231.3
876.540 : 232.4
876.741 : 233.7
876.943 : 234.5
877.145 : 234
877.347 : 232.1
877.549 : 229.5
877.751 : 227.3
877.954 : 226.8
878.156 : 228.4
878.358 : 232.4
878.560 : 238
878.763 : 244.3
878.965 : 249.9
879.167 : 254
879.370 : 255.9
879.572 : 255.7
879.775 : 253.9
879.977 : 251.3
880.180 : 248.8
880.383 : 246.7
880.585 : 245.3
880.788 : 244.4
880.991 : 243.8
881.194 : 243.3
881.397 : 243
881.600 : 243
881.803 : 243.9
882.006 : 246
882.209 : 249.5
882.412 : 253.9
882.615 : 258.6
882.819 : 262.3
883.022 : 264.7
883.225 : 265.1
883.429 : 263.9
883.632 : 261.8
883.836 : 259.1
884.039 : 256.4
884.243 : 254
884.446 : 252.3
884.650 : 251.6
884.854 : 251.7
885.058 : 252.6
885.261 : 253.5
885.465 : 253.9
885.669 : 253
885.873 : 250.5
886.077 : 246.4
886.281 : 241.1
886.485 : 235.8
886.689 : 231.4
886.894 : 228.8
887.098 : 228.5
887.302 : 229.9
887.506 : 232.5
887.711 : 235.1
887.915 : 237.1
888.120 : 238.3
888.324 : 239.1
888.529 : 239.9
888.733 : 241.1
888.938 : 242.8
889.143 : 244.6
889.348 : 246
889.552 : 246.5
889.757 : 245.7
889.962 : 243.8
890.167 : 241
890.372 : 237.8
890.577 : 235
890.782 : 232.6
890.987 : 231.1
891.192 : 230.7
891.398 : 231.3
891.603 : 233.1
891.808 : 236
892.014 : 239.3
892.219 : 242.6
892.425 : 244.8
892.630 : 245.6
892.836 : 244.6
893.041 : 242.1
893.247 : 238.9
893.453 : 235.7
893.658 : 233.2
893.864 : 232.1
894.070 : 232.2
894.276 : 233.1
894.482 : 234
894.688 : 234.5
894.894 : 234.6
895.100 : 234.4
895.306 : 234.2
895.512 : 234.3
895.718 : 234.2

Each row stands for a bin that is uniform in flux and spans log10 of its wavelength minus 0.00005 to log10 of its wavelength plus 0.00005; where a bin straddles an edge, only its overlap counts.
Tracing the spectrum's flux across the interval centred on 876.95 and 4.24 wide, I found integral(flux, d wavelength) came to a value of 992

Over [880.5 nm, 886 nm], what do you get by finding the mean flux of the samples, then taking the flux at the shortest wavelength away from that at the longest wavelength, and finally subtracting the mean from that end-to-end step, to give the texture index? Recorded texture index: -247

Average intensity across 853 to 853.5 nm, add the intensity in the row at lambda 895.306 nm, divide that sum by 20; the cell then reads 23.4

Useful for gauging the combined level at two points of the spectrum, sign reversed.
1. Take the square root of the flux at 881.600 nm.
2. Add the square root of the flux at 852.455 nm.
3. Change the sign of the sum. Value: -30.9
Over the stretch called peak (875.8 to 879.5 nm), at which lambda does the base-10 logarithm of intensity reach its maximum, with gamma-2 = 879.370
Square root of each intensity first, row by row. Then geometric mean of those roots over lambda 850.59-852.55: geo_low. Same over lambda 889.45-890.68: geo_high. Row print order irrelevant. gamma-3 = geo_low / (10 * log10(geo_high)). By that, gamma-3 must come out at 1.28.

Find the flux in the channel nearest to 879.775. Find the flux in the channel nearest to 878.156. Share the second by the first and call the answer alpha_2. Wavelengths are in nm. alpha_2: 0.90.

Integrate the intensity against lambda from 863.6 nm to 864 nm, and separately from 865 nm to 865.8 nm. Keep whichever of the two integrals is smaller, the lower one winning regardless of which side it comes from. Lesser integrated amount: 94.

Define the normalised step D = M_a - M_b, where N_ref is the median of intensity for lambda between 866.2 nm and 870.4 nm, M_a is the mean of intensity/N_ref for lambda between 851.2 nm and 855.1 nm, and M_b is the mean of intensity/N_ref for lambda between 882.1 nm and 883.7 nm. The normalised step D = -0.107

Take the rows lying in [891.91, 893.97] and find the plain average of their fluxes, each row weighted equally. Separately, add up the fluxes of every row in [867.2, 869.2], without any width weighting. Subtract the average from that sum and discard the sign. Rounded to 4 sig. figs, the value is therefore 2187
